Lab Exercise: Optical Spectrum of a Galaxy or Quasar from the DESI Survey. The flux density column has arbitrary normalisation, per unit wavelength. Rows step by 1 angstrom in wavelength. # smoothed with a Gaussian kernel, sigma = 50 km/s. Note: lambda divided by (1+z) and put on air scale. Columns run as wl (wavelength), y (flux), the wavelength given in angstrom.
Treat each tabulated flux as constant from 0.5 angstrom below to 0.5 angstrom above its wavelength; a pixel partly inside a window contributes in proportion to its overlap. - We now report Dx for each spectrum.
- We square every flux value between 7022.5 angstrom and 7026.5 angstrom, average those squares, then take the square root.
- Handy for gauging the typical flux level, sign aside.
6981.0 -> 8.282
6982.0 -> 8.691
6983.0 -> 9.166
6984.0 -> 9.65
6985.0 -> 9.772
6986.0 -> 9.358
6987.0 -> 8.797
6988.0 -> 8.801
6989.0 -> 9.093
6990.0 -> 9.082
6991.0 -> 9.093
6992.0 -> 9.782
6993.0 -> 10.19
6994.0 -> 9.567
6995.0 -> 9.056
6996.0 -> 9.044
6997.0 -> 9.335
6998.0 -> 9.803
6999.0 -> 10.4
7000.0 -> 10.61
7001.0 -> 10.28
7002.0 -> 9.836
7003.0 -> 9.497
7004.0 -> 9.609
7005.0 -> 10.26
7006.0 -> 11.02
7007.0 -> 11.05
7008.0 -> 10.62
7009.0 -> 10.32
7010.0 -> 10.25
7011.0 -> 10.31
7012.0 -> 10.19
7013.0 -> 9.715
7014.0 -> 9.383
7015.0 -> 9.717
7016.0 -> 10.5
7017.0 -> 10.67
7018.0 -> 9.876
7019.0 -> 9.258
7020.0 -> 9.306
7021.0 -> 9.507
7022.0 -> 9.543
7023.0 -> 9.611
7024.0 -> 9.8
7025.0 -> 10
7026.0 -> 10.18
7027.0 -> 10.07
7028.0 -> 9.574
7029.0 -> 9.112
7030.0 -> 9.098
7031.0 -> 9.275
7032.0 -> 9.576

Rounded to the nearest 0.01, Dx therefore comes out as 9.90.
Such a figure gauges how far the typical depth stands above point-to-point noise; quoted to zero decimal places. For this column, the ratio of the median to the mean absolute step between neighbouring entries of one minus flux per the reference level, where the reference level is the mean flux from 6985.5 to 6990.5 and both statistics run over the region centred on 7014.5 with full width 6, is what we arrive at -2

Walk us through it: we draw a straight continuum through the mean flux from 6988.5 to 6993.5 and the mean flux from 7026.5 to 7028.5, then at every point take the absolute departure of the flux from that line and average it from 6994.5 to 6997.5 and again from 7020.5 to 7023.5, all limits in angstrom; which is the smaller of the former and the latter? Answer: 0.21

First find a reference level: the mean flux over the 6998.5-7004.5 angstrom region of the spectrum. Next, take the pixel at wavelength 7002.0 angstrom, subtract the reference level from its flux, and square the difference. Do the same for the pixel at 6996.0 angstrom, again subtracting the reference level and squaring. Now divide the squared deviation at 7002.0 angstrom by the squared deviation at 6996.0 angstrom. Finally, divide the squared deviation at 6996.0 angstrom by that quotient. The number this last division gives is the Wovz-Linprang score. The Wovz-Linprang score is 23.8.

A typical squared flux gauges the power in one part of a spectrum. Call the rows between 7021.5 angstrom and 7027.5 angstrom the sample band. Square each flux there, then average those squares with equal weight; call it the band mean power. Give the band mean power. 97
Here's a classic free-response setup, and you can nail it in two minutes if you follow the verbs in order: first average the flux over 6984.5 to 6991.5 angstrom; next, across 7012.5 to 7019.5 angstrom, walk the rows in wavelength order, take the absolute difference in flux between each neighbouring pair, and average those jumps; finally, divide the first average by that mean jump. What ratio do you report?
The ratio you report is 18.1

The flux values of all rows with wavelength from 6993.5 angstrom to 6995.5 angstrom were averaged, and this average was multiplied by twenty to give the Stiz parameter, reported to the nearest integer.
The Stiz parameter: 186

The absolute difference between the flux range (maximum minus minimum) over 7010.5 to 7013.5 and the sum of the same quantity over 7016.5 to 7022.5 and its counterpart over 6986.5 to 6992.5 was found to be 1.8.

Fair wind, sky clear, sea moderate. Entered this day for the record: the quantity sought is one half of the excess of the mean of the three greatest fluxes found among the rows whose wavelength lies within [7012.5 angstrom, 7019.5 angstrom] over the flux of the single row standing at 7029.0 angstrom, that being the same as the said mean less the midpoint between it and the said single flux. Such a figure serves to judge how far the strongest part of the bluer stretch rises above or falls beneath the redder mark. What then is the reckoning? 0.6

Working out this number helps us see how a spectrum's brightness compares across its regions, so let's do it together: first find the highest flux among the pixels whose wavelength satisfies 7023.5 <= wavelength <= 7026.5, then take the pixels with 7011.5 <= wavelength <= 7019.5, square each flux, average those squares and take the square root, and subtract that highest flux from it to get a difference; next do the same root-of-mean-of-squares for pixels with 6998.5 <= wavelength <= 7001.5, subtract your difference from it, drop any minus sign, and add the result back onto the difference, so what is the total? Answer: 10.4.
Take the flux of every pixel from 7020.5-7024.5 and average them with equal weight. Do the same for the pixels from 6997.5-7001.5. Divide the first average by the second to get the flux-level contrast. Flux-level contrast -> 0.94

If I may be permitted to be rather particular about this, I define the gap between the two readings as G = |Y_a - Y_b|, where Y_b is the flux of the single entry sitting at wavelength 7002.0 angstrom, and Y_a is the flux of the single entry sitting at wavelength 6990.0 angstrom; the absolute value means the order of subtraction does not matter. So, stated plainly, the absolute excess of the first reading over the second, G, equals 0.75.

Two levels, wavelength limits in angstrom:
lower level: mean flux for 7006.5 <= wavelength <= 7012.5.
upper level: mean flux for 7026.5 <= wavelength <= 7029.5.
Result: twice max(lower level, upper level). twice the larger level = 20.9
